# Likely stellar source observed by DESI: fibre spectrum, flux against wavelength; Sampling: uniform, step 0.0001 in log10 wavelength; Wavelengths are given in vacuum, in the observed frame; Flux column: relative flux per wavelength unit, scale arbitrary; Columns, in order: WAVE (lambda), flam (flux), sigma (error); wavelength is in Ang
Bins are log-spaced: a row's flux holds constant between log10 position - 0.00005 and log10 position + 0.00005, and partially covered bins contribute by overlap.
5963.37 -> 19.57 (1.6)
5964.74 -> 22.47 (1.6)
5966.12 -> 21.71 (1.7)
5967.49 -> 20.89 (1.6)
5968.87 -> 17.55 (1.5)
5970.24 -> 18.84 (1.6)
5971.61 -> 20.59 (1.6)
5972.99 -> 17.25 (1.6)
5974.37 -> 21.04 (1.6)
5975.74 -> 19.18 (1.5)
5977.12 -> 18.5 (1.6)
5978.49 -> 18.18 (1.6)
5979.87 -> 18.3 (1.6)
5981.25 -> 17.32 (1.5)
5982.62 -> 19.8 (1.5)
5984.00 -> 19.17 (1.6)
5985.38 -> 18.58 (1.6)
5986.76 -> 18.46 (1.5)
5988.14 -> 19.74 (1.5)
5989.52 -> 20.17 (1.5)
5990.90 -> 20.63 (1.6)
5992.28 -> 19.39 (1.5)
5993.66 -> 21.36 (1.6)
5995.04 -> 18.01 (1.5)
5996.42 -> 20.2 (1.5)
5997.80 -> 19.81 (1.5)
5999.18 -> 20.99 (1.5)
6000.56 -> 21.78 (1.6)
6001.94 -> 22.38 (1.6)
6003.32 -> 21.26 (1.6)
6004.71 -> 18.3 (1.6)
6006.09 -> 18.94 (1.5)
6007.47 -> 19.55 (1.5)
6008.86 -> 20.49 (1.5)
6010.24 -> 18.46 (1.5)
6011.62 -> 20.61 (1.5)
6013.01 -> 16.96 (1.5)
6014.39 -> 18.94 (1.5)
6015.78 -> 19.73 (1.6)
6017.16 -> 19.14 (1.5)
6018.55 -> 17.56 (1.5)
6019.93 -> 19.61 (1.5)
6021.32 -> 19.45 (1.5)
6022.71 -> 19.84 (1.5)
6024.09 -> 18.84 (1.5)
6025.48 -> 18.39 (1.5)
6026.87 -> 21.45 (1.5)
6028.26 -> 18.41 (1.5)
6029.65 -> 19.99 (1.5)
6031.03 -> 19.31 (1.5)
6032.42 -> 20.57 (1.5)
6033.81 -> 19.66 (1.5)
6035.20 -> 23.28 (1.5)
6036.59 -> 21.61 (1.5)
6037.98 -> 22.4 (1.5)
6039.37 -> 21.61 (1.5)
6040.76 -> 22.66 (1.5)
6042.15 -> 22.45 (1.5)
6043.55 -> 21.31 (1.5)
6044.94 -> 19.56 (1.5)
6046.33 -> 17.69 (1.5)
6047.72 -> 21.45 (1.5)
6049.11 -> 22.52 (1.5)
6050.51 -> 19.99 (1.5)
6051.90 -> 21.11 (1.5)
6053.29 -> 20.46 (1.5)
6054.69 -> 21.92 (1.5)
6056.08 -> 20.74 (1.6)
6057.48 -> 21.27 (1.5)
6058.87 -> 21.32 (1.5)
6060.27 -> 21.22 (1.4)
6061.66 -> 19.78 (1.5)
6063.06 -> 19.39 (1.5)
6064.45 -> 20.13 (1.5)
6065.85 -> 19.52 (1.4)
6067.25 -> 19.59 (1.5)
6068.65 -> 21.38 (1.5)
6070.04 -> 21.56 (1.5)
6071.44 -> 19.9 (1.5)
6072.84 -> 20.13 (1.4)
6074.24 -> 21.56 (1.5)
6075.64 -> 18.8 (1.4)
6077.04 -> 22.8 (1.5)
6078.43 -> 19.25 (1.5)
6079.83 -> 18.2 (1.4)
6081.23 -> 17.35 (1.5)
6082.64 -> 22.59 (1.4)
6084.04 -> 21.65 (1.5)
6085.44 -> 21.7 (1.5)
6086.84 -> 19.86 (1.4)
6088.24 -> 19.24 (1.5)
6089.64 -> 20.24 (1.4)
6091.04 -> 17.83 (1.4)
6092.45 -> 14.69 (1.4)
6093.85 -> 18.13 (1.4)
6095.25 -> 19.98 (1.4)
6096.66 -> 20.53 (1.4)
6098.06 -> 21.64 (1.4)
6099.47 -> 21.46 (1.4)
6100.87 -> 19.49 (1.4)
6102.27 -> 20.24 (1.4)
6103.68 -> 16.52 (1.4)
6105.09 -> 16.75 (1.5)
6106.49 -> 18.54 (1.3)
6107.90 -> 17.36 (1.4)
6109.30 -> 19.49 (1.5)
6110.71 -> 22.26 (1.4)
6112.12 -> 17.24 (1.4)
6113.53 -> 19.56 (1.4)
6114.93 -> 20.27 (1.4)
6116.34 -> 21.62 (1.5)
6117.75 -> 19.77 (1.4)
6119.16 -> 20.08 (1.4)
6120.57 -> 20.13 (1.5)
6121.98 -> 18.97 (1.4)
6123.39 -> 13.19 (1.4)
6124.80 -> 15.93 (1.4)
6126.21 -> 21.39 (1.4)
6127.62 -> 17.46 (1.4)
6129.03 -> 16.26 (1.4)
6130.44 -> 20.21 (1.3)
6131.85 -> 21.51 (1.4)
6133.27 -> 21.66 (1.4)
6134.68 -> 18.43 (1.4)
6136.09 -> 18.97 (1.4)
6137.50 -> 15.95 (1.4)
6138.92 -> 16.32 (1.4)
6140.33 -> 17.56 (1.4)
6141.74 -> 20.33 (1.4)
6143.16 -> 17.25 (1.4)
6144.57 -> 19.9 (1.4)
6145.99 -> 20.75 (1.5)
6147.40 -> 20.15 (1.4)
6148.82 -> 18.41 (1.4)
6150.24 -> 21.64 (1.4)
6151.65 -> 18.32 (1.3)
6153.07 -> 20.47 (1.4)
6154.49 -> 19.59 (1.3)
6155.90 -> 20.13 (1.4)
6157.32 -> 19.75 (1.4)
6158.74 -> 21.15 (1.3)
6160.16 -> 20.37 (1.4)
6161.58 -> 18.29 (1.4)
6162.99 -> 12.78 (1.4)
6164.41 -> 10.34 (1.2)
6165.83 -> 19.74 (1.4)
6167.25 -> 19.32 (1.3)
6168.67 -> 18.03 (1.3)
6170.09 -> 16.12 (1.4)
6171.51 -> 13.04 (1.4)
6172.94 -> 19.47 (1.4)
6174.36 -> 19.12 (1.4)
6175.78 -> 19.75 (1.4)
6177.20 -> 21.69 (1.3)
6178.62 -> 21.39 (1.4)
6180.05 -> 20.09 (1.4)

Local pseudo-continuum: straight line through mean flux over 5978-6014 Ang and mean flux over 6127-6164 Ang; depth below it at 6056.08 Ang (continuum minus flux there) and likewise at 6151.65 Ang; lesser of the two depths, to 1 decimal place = -1.4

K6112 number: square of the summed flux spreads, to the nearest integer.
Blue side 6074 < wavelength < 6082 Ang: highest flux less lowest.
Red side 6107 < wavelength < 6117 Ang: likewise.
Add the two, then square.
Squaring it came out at 110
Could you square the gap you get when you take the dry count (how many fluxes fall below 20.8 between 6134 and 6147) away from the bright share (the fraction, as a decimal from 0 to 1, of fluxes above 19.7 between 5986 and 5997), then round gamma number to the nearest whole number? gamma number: 70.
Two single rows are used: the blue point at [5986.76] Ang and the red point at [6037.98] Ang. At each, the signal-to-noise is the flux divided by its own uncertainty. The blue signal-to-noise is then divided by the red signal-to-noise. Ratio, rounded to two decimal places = 0.82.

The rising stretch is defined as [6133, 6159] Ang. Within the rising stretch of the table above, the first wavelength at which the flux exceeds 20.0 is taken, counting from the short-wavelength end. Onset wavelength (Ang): 6133.27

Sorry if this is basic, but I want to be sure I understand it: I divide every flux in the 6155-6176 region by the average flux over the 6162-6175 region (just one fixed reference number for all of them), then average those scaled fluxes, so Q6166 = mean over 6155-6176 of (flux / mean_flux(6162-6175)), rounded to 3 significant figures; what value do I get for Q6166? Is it 1.08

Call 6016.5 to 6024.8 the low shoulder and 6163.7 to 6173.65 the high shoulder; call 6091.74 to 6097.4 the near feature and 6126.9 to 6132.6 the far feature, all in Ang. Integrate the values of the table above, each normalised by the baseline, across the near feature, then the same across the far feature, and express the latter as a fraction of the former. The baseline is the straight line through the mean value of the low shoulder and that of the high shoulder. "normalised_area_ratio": 1.07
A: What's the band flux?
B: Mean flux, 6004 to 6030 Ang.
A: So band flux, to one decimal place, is 19.2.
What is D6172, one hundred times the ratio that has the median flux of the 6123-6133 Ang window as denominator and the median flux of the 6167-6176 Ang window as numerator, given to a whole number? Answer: 110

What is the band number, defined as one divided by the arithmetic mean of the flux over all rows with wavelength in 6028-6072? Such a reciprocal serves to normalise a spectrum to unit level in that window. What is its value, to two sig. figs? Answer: 0.048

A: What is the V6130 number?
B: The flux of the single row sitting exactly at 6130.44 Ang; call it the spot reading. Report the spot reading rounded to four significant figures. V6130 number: 20.21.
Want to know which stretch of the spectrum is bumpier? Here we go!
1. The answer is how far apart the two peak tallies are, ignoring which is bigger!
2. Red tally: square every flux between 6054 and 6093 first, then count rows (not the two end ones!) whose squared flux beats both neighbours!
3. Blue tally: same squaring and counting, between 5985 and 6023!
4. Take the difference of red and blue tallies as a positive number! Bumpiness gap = 0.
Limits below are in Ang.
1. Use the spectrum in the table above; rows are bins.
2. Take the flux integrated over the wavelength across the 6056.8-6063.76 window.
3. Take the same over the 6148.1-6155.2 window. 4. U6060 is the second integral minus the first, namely -4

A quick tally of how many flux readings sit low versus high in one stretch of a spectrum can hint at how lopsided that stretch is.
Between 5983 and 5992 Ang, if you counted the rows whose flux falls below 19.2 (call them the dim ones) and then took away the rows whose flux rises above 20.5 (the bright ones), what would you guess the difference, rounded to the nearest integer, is 2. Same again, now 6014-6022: 3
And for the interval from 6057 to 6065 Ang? -3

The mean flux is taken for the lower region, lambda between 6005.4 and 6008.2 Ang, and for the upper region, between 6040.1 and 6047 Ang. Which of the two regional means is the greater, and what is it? 20.7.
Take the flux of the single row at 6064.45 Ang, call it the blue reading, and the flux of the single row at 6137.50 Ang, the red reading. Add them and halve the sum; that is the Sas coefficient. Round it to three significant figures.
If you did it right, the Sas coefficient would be 18.0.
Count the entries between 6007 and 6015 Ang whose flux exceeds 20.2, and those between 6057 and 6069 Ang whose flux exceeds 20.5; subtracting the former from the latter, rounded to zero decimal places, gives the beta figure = 2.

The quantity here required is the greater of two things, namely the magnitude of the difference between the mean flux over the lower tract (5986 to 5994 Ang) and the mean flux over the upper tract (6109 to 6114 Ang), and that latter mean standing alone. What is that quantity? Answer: 19.6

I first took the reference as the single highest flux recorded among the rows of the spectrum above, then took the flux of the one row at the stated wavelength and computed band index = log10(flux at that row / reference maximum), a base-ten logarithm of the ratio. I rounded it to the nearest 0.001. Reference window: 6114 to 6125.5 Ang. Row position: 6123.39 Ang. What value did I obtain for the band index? -0.215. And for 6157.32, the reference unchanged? -0.039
